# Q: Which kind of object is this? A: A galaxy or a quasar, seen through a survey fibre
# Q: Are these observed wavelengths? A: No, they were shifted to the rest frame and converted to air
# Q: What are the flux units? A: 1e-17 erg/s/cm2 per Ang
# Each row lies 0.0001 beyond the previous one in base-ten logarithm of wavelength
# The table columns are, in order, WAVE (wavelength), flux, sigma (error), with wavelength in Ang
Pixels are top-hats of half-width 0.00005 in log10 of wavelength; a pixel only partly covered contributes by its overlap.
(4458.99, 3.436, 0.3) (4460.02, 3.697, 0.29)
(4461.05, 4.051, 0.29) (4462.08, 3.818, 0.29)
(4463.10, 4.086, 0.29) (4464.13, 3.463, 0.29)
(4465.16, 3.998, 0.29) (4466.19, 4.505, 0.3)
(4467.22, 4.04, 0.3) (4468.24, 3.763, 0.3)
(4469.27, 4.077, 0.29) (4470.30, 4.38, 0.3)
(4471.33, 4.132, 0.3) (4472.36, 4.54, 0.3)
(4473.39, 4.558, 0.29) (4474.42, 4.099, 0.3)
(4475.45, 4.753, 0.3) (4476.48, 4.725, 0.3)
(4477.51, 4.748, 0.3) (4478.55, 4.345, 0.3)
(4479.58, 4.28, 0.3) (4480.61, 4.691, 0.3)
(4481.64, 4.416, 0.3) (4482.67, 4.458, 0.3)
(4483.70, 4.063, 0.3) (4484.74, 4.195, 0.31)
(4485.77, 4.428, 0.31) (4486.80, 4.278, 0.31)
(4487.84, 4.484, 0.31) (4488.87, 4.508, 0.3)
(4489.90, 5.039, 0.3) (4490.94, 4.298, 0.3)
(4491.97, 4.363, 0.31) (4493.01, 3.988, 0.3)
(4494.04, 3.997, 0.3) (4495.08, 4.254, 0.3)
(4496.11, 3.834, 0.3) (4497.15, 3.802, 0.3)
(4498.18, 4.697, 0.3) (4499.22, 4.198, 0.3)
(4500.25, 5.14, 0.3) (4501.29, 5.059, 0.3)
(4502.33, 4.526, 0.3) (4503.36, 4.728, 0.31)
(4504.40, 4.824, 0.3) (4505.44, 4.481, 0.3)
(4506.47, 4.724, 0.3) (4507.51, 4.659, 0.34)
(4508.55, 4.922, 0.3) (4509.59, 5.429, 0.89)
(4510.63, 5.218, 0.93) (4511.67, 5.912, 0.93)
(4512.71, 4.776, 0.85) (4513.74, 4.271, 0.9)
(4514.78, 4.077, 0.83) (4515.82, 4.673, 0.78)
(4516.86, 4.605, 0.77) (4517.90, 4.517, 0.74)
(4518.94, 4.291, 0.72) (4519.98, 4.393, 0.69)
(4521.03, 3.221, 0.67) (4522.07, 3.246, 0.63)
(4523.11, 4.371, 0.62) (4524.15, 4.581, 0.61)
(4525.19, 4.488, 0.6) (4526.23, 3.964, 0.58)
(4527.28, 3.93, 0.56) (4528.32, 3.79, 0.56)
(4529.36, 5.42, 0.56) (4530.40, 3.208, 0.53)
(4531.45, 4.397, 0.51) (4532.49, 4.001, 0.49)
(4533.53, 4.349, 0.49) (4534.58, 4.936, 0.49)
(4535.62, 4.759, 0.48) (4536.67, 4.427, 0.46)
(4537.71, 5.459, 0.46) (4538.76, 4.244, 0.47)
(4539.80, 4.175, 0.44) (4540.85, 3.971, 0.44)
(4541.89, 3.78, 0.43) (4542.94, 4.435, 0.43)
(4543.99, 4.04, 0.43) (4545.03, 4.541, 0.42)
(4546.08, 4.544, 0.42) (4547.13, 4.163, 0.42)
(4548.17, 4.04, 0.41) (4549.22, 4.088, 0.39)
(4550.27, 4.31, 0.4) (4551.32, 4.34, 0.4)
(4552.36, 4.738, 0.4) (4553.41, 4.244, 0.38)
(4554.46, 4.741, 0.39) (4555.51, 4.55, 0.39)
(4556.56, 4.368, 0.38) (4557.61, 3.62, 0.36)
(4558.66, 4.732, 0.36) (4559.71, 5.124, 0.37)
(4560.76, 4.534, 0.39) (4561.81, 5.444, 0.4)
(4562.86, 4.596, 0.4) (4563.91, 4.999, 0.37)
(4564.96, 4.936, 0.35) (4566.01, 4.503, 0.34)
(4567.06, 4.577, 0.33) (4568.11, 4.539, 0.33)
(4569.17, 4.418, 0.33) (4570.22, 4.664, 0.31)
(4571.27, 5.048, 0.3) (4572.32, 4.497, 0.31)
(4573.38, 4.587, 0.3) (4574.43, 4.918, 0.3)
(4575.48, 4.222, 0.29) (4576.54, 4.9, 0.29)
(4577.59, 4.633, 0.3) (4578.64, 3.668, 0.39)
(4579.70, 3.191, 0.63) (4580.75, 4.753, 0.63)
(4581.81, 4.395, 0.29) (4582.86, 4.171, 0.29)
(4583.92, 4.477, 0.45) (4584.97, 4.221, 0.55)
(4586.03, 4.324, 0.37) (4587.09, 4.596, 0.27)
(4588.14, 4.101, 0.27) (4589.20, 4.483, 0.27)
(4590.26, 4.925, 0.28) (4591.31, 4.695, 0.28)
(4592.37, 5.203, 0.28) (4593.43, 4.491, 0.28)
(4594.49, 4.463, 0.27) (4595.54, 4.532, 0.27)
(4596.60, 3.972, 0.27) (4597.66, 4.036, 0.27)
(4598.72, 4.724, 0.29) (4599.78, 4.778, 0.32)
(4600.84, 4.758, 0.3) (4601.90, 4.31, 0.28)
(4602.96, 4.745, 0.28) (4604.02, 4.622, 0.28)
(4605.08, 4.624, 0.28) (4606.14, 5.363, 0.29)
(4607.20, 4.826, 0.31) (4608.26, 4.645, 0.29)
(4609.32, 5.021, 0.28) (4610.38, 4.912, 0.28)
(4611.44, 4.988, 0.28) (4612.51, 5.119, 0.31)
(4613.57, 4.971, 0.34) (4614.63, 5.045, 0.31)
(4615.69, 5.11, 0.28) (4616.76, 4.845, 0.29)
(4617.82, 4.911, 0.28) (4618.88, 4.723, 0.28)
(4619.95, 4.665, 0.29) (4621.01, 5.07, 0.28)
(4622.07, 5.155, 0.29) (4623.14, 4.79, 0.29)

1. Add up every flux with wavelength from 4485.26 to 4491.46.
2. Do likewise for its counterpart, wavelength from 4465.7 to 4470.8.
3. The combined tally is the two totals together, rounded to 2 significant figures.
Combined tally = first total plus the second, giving 48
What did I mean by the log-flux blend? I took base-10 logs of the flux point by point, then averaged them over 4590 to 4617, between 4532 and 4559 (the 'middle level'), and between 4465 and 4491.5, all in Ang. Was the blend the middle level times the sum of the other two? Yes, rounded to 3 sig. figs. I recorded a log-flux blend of 0.841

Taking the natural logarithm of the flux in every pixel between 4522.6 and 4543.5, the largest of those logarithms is 1.70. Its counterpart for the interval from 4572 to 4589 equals 1.59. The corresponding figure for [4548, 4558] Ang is 1.56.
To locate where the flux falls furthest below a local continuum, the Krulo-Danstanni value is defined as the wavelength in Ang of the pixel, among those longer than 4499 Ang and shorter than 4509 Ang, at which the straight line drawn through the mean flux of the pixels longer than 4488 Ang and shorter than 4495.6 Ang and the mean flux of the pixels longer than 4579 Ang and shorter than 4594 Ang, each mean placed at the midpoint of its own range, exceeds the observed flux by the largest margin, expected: 4499.22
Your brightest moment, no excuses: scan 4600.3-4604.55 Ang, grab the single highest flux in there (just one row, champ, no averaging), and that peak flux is 4.758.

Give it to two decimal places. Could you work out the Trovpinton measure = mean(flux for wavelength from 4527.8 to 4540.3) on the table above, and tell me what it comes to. 4.43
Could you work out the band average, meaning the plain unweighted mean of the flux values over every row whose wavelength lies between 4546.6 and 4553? 4.28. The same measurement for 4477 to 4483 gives 4.49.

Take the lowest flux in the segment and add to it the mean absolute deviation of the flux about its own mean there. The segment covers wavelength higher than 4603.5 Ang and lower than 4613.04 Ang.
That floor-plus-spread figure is 4.82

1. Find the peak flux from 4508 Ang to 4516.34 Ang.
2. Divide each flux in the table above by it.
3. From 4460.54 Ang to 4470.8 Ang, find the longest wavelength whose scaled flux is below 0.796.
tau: 4470.30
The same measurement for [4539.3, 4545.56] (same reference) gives 4545.03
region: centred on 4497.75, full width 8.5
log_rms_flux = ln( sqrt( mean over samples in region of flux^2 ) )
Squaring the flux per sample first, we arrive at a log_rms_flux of 1.48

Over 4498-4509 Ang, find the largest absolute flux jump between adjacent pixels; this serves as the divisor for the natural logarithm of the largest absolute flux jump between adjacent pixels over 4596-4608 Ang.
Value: -0.3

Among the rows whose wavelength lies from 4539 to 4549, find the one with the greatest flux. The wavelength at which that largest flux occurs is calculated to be 4546.08 Ang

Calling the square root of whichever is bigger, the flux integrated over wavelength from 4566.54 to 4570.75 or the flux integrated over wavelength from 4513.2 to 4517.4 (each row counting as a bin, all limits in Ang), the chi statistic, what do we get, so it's 4.38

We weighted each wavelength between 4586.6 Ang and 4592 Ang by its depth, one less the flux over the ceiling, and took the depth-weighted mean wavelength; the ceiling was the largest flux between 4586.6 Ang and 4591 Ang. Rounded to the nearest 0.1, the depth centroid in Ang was 4588.6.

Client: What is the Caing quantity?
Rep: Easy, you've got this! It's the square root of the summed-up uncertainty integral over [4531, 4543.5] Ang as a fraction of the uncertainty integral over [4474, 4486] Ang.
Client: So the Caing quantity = 1.3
